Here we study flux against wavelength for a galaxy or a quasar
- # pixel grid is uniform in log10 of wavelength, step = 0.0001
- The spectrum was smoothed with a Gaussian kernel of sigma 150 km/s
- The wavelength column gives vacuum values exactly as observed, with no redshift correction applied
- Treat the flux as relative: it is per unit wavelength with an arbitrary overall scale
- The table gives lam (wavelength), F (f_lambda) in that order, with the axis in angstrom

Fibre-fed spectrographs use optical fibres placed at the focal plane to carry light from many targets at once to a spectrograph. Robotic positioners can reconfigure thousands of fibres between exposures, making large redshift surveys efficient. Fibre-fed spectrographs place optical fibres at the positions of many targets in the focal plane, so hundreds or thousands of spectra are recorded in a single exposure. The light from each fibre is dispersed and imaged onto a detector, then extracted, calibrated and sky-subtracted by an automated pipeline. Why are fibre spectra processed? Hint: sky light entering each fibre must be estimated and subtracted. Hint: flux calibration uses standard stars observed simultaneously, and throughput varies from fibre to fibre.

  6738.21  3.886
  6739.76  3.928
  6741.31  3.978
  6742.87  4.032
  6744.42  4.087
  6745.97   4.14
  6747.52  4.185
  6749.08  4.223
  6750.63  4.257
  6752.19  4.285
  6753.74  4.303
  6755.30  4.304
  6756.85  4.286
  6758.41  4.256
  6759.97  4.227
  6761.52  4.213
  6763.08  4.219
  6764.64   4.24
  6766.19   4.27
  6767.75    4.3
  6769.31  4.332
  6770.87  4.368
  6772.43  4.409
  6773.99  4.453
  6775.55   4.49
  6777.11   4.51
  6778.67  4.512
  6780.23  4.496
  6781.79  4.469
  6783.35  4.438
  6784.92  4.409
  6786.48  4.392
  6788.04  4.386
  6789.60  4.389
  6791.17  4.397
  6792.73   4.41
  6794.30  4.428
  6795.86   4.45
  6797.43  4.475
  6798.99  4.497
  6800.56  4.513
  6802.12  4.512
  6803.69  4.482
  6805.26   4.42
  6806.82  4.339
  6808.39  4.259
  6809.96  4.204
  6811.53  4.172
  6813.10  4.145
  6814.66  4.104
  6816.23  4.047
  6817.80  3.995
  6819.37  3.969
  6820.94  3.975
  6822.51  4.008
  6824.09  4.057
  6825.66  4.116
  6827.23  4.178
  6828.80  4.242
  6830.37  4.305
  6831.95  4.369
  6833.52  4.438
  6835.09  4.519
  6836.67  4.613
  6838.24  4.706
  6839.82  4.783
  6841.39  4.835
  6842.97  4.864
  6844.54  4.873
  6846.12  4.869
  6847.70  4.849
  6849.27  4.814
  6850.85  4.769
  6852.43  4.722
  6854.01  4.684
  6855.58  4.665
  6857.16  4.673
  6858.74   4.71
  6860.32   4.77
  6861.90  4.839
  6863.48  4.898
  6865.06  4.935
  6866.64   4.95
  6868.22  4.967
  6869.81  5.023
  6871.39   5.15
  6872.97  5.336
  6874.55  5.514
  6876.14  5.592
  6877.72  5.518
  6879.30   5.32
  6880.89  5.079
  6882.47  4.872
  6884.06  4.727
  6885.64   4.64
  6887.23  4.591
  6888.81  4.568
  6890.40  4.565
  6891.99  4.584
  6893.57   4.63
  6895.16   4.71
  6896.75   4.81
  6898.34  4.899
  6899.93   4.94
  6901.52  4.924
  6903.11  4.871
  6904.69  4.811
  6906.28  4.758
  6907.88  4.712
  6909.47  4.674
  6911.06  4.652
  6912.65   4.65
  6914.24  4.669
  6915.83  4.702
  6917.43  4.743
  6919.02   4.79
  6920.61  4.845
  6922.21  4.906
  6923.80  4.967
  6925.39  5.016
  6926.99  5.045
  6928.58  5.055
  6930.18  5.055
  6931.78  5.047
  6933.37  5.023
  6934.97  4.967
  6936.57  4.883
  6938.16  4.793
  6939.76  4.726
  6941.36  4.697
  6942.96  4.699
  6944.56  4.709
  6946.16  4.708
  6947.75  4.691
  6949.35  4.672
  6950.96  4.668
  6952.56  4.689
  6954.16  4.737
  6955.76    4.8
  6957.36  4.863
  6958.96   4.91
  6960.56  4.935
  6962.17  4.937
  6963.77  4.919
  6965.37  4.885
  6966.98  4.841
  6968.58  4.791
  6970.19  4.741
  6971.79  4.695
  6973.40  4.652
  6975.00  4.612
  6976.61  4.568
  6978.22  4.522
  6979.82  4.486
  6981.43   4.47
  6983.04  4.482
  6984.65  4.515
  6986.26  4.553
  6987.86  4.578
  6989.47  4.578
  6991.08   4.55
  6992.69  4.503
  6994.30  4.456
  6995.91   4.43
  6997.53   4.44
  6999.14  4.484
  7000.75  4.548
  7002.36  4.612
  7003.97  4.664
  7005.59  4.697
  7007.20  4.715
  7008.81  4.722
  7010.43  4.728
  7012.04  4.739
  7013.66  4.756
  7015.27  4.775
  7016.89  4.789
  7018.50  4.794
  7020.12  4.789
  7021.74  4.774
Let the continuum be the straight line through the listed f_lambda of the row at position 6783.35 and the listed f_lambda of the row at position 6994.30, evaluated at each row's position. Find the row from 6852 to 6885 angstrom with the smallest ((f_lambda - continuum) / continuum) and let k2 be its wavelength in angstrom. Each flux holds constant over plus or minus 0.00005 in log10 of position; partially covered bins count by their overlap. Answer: 6855.58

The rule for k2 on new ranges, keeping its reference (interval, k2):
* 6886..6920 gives 6890.40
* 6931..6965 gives 6950.96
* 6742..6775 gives 6742.87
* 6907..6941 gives 6912.65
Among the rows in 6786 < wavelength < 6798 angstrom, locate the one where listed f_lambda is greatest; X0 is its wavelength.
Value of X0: 6797.43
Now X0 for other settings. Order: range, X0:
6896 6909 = 6899.93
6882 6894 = 6882.47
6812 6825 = 6813.10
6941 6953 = 6944.56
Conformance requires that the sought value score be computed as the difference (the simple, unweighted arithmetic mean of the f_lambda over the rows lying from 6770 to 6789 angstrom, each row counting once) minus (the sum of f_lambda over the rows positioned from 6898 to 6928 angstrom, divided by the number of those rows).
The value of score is -0.4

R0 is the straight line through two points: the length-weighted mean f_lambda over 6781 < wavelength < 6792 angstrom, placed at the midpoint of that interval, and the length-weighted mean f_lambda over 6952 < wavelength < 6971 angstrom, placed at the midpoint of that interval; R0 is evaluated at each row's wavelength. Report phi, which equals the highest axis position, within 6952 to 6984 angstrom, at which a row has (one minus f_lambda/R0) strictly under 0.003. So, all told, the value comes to 6966.98 angstrom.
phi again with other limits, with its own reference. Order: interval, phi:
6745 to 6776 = 6775.55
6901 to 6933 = 6931.78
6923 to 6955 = 6938.16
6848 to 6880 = 6879.30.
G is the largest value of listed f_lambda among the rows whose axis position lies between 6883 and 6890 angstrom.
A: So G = 4.727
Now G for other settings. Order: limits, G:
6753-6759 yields 4.304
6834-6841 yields 4.783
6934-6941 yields 4.967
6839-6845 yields 4.873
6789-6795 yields 4.428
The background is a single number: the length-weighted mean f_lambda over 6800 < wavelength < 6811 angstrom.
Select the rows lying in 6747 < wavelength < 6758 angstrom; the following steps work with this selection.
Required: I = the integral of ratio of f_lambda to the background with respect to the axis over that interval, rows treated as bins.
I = 10.7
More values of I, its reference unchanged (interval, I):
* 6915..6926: 12.2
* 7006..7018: 13.0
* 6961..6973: 13.2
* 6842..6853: 12.1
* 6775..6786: 11.2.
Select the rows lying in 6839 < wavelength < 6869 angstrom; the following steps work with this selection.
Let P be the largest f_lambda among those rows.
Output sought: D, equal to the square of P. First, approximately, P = 4.967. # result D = 24.7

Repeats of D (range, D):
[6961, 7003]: 24.4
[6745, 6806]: 20.4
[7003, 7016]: 22.8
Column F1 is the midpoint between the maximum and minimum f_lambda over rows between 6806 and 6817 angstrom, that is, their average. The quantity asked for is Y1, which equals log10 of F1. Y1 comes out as 0.62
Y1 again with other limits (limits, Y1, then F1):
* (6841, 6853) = 0.68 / 4.8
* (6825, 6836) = 0.64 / 4.3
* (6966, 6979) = 0.67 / 4.7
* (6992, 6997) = 0.65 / 4.5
